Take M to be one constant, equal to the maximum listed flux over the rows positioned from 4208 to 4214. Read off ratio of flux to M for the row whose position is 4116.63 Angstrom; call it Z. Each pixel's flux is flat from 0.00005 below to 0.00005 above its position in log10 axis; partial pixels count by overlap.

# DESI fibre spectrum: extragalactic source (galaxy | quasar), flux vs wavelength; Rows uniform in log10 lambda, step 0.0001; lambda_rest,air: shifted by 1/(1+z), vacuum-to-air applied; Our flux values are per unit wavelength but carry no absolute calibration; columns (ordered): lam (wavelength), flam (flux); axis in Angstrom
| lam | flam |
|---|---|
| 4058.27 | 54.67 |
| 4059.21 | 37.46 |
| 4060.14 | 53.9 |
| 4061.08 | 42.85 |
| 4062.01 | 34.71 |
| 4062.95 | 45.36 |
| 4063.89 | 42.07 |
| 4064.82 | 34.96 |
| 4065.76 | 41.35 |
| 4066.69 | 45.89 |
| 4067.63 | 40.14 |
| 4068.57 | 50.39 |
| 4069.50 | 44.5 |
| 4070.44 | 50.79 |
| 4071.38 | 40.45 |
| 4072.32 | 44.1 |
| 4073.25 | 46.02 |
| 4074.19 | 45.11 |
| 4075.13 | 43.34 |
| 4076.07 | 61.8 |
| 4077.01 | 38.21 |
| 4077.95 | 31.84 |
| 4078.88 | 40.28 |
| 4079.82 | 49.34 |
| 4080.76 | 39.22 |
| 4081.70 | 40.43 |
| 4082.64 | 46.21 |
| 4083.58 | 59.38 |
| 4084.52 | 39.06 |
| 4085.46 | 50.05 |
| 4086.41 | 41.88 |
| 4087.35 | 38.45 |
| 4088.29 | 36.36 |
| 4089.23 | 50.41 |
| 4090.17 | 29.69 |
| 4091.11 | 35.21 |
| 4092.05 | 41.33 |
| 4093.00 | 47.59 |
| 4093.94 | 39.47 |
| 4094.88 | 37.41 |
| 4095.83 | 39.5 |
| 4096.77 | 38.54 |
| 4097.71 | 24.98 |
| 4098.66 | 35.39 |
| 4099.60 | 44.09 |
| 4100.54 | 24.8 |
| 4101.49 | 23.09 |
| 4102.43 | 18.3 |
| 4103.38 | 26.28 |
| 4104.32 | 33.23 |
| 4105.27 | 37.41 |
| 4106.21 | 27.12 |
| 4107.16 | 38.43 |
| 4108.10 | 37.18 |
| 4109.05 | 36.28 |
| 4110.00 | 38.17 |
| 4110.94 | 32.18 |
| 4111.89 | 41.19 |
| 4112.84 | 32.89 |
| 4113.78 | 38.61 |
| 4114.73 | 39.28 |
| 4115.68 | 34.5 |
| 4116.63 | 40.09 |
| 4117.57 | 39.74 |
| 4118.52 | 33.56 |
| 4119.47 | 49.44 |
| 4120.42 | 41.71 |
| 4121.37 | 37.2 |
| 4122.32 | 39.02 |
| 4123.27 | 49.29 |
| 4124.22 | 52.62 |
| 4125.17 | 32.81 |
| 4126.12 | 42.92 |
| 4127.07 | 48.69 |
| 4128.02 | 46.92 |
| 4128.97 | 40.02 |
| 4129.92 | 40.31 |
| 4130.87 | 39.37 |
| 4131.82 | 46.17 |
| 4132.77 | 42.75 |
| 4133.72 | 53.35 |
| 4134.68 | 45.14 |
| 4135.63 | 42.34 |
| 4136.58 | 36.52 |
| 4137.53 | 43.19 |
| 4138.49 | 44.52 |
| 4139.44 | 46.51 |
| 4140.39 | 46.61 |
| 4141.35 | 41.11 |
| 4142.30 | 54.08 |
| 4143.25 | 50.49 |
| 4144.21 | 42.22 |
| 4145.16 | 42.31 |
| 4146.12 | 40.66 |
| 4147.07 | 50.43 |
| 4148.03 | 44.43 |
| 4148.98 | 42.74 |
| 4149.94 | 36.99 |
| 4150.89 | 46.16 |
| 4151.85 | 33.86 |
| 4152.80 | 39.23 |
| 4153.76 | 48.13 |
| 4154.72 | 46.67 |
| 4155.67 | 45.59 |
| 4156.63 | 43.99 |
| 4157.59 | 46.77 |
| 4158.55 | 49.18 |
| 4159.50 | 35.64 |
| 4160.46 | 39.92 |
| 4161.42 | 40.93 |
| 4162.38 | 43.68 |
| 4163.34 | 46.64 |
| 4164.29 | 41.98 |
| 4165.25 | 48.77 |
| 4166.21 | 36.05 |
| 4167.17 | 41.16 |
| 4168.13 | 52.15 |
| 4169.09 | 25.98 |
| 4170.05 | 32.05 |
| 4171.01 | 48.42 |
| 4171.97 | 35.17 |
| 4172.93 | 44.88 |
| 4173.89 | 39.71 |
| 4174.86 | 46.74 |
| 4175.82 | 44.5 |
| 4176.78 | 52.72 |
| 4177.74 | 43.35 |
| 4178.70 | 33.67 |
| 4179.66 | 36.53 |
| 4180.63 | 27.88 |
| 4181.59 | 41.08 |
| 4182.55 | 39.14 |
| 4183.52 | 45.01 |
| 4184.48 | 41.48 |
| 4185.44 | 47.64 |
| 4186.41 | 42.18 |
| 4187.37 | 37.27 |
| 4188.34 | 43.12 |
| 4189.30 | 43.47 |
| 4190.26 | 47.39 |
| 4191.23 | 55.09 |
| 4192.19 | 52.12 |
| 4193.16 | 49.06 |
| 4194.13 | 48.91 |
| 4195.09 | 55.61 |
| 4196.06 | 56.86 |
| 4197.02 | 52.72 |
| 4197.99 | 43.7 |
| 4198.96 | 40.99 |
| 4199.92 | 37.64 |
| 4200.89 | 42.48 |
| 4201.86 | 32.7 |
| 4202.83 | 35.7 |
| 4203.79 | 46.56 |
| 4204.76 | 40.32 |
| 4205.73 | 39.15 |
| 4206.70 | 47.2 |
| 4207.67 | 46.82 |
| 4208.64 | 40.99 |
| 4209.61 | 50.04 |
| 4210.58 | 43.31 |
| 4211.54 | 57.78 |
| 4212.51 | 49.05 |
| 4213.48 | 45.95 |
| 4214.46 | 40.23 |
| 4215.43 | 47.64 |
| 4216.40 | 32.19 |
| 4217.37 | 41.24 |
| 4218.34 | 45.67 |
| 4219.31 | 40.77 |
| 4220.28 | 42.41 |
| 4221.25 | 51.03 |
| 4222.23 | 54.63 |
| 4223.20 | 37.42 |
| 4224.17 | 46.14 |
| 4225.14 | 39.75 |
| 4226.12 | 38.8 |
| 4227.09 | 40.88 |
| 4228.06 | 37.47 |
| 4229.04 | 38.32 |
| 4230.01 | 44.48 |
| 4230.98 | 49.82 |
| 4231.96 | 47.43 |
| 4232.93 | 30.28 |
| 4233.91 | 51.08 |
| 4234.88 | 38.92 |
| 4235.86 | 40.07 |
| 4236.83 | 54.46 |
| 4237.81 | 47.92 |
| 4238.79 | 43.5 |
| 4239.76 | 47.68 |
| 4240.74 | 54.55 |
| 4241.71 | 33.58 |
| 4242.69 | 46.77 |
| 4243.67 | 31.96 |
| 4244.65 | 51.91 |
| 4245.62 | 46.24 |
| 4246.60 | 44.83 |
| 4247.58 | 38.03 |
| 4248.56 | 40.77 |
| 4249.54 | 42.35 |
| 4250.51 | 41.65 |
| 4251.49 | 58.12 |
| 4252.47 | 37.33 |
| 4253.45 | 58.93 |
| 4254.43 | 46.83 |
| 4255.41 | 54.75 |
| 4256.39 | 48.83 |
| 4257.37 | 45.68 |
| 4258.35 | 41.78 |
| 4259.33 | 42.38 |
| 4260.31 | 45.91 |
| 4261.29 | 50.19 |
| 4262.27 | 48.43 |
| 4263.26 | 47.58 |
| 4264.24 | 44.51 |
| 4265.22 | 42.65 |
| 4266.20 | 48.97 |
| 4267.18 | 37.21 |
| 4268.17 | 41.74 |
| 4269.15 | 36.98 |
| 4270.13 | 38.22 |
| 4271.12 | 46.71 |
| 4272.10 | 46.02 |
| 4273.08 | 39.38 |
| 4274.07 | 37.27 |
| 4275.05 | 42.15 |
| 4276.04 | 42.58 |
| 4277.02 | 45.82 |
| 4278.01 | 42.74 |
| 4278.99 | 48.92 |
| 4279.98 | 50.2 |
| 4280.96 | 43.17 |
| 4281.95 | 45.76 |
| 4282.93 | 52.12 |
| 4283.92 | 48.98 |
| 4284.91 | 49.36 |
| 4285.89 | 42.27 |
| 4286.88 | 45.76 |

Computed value 0.69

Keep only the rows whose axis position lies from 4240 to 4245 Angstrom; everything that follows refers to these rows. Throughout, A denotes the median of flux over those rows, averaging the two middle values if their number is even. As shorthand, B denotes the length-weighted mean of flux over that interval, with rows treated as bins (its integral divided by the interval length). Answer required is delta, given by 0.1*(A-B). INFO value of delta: 0.31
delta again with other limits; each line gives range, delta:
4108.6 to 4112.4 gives 0.03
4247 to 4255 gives -0.36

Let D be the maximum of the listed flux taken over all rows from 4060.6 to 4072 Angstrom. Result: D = 50.79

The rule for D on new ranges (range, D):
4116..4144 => 54.08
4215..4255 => 58.93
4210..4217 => 57.78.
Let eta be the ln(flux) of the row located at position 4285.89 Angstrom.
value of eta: 3.74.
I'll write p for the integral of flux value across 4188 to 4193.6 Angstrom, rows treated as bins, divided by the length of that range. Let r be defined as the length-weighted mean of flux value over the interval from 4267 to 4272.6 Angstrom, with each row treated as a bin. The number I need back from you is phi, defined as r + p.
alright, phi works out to 89.9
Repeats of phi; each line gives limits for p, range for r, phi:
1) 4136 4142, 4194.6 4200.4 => 91.4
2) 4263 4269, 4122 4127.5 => 87.6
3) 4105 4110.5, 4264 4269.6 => 77.7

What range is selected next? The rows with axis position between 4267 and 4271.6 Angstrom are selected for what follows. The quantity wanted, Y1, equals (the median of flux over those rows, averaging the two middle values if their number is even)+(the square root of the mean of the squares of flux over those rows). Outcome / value 79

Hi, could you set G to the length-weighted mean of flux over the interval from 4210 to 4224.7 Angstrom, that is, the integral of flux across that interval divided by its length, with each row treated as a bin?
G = 45.1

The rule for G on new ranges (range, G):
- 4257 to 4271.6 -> 43.9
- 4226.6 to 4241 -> 44.3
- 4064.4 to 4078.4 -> 44.0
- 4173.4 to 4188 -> 41.3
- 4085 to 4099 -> 39.1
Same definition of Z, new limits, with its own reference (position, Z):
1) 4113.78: 0.67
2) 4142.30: 0.94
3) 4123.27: 0.85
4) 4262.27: 0.84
